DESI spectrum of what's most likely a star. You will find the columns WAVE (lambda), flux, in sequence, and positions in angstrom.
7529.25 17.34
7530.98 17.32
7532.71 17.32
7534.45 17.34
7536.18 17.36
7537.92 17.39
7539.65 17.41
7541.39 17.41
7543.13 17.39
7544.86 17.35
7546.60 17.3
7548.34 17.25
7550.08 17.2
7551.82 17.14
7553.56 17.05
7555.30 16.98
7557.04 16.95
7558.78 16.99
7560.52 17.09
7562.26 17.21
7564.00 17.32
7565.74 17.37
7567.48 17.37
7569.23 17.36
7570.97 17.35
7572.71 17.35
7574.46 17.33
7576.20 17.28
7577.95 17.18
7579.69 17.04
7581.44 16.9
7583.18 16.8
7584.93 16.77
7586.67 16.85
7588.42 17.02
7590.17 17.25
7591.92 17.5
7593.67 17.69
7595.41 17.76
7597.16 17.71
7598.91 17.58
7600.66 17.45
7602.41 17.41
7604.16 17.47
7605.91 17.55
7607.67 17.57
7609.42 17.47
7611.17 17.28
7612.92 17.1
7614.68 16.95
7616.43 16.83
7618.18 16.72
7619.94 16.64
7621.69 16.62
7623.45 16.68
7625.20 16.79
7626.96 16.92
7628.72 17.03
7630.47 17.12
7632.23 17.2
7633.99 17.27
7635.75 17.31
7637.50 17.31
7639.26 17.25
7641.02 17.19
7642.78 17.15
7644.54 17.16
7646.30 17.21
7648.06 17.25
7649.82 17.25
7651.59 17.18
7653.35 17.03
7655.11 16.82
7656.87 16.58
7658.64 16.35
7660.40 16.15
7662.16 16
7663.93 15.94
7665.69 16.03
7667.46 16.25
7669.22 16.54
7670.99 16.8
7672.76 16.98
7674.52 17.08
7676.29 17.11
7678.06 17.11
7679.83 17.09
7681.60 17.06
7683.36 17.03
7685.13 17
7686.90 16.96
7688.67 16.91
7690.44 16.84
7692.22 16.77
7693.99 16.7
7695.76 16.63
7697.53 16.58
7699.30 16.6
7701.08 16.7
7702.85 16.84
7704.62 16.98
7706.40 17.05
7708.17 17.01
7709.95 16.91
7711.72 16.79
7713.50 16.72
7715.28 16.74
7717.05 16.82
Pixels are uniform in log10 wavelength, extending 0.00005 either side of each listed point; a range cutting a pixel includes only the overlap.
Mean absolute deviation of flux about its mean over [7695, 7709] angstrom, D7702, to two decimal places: 0.17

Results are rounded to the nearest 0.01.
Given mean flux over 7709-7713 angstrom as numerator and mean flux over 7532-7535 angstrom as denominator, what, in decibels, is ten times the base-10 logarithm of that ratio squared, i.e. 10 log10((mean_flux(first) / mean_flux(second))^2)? -0.24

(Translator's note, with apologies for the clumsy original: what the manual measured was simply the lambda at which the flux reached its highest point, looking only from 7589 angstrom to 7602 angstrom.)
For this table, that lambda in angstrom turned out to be 7595.41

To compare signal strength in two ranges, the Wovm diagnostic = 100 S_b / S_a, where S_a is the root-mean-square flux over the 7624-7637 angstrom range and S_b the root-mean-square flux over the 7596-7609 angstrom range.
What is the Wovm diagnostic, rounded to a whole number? 103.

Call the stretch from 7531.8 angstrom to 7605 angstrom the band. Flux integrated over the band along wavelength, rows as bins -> 1264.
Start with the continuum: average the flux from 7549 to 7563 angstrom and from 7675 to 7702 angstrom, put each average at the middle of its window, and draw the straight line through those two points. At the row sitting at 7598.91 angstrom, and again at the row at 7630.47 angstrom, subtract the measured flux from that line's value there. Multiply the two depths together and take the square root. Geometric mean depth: 0.30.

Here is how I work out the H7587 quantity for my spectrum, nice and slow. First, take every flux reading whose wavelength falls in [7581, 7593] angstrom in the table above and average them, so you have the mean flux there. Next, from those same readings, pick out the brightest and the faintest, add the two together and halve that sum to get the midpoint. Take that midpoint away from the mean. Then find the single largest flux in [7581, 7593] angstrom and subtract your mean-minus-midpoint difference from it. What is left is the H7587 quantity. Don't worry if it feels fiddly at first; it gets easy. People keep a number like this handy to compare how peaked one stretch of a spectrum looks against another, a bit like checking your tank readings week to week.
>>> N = 17.6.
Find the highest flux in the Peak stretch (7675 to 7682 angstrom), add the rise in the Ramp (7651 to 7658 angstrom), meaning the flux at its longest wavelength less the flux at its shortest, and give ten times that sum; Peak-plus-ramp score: 165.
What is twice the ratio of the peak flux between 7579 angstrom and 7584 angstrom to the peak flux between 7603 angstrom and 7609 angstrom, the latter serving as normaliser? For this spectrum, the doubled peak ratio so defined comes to 1.94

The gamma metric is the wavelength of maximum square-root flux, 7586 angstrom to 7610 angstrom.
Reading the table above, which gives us 7595.41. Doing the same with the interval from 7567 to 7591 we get 7567.48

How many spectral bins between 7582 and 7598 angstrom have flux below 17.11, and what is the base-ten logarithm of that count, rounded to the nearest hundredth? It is 0.60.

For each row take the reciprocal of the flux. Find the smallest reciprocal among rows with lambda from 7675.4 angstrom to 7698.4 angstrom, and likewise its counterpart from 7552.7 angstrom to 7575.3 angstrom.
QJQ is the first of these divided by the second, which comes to 1.02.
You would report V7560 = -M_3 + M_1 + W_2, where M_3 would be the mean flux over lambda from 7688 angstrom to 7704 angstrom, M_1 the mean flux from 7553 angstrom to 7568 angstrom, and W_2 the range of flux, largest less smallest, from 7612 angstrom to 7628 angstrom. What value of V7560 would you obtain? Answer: 0.90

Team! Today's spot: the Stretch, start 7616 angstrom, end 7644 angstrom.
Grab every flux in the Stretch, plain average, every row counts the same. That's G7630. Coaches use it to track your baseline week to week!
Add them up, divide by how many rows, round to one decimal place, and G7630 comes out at 17.0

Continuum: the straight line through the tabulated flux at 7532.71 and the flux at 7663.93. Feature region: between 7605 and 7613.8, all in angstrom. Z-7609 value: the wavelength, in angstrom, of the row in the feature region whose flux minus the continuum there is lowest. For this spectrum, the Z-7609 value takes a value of 7612.92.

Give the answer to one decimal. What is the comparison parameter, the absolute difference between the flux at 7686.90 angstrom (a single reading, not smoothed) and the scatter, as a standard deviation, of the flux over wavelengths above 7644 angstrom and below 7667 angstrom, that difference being 16.4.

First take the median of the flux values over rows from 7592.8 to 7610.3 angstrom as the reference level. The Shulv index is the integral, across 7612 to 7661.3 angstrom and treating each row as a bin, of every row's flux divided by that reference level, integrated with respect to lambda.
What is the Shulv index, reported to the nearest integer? 48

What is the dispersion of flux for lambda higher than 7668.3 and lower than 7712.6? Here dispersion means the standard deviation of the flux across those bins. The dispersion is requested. 0.18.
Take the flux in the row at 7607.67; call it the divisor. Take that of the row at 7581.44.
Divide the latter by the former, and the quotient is 0.96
